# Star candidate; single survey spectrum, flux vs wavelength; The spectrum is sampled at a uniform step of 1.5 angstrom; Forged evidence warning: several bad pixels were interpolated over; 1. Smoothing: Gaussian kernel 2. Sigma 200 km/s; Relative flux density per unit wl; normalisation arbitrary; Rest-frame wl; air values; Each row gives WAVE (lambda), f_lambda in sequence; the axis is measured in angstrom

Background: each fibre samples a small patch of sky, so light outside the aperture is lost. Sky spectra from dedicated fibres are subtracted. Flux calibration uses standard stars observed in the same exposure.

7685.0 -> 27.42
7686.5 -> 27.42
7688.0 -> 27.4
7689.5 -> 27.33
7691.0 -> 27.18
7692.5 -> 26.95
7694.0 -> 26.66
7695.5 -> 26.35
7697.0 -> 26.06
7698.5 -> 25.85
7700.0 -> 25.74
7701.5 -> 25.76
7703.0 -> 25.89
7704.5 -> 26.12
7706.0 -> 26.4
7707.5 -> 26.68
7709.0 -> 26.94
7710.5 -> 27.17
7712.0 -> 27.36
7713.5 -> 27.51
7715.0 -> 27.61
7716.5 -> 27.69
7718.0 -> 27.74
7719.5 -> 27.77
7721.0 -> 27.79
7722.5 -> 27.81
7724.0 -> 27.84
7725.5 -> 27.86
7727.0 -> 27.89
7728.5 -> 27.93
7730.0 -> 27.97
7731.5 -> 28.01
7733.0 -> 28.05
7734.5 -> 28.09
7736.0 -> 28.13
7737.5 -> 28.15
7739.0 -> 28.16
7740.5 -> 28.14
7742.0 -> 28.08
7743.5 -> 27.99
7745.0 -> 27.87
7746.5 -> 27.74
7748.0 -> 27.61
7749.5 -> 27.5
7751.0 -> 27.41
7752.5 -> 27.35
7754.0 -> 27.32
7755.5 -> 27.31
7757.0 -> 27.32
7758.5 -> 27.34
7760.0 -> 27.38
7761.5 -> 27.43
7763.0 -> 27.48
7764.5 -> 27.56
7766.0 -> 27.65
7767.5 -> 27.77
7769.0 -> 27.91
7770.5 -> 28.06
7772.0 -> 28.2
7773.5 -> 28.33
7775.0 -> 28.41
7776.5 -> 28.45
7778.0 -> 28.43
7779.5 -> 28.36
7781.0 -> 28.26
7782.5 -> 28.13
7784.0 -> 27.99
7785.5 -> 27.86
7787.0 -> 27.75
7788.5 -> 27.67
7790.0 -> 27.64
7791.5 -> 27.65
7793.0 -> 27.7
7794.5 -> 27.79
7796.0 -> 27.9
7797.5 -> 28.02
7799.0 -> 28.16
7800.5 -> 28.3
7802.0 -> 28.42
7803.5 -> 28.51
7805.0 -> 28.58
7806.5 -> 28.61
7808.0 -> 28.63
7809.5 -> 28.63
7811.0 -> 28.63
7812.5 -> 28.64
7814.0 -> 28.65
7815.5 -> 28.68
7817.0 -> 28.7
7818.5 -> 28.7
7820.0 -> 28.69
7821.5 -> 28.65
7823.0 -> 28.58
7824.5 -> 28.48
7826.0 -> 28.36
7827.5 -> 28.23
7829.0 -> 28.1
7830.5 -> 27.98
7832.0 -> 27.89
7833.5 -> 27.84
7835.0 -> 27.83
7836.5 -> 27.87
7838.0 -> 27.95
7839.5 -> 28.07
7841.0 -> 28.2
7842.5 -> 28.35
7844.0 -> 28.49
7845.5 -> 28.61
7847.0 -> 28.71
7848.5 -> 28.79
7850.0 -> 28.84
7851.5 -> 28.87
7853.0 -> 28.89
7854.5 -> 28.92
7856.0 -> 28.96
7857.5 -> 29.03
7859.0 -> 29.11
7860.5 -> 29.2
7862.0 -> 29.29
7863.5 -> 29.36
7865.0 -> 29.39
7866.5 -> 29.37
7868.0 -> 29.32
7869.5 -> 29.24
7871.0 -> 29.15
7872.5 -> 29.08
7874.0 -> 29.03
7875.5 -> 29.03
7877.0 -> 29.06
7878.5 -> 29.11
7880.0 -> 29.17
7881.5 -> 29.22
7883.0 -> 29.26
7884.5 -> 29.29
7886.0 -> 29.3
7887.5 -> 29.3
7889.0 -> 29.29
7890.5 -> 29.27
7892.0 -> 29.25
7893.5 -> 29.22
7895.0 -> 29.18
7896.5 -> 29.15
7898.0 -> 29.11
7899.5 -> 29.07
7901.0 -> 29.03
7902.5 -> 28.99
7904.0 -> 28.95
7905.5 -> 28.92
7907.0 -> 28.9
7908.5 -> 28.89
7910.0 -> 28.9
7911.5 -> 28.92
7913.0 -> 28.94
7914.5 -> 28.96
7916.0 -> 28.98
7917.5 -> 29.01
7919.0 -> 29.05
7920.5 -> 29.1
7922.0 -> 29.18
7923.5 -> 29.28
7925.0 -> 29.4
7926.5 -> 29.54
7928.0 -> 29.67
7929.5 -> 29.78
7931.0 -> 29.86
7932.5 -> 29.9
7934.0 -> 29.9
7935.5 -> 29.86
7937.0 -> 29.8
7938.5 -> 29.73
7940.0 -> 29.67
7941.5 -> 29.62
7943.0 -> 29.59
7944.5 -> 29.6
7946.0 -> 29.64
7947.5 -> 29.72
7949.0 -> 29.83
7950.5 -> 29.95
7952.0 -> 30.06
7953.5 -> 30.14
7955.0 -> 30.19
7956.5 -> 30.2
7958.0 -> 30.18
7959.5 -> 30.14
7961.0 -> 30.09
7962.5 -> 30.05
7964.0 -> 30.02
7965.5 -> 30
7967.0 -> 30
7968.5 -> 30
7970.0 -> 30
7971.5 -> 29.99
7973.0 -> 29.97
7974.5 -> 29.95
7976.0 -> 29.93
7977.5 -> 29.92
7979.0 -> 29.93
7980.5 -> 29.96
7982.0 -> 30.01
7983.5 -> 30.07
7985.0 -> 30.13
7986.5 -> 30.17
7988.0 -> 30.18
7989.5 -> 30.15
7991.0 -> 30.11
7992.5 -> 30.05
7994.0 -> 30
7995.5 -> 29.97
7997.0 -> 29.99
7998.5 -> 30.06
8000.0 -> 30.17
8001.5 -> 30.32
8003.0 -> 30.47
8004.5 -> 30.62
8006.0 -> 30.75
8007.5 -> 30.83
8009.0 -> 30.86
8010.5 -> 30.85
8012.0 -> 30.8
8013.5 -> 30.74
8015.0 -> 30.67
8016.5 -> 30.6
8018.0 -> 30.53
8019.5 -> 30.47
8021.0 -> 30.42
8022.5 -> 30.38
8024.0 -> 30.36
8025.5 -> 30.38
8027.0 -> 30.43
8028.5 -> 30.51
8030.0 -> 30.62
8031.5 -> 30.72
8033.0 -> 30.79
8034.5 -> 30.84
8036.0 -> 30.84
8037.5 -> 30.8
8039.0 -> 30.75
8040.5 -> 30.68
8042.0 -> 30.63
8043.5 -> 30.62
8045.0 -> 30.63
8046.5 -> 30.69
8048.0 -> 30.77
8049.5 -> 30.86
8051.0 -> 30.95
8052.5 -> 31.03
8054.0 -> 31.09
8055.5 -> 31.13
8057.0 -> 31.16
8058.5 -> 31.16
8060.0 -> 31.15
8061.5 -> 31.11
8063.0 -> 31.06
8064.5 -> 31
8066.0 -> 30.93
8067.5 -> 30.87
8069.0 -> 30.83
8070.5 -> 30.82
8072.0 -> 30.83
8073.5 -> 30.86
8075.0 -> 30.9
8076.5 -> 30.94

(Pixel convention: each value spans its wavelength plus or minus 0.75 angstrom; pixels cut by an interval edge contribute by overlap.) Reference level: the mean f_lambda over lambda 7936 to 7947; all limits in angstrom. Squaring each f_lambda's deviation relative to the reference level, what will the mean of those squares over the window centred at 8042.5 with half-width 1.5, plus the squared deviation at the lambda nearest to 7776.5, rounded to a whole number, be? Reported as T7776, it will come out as 2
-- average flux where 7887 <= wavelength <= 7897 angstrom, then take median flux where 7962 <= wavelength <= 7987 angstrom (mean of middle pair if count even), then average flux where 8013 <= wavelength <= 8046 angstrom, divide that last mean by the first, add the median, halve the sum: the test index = 15.5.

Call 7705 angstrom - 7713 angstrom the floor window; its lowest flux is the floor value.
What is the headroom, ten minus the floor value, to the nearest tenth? -16.4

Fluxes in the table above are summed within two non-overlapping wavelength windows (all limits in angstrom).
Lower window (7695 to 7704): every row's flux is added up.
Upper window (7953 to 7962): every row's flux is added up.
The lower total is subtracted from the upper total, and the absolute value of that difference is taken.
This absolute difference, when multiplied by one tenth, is 2.5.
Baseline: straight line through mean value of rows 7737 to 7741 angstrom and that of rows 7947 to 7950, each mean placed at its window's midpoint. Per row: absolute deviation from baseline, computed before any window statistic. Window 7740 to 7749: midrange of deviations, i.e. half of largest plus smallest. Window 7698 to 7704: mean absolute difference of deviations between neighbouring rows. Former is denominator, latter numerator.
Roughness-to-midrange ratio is 0.26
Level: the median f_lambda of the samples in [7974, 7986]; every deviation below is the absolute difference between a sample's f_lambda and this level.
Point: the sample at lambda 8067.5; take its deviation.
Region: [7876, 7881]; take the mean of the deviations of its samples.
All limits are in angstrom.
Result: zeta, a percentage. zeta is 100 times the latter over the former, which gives 92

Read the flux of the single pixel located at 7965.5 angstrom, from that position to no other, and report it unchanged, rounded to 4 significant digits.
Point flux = 30.00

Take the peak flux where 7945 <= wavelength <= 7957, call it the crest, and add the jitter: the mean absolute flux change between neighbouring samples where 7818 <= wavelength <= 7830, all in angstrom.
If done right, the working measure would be 30.3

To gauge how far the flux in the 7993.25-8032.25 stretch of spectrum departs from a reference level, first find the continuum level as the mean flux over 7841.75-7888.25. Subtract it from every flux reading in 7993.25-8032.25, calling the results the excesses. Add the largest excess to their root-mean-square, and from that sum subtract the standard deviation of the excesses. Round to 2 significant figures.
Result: 3.0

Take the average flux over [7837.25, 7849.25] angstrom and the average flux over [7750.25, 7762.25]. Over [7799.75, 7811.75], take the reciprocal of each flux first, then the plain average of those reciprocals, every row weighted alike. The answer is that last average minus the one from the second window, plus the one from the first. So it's 1.1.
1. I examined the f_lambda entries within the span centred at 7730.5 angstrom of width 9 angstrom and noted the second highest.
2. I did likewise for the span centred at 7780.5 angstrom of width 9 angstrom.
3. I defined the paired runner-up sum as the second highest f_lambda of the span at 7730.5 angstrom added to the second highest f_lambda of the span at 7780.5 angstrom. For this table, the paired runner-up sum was 56.5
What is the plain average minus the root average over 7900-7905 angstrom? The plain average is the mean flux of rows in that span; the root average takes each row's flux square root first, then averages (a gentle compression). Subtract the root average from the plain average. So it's 23.6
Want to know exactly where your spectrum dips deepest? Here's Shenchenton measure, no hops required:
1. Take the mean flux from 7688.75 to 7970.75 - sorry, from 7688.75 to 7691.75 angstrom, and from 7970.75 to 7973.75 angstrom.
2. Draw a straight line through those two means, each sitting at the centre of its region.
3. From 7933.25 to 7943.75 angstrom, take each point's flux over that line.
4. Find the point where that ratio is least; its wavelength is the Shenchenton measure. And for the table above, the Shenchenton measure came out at 7943.0 angstrom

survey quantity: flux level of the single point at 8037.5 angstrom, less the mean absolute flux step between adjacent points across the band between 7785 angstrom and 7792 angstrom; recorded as 30.7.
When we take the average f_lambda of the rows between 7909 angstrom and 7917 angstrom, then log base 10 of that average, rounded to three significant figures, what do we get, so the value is 1.46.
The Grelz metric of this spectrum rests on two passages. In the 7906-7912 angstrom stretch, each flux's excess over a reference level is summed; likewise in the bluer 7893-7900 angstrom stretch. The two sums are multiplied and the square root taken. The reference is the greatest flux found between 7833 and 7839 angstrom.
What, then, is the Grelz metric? 5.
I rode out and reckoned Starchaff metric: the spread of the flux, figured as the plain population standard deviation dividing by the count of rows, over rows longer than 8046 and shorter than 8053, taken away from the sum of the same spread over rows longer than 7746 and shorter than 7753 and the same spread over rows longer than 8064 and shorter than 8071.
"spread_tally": 0.09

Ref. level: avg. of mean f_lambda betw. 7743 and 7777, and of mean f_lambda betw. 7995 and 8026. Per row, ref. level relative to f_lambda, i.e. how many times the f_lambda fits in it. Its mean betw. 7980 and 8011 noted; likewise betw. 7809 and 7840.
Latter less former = 0.066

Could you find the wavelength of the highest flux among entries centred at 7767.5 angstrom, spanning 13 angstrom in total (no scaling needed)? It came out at 7773.5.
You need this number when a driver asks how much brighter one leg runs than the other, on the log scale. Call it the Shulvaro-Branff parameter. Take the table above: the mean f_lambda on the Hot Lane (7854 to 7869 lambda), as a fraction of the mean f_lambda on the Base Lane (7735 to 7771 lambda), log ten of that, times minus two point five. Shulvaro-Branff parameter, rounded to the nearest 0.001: -0.057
